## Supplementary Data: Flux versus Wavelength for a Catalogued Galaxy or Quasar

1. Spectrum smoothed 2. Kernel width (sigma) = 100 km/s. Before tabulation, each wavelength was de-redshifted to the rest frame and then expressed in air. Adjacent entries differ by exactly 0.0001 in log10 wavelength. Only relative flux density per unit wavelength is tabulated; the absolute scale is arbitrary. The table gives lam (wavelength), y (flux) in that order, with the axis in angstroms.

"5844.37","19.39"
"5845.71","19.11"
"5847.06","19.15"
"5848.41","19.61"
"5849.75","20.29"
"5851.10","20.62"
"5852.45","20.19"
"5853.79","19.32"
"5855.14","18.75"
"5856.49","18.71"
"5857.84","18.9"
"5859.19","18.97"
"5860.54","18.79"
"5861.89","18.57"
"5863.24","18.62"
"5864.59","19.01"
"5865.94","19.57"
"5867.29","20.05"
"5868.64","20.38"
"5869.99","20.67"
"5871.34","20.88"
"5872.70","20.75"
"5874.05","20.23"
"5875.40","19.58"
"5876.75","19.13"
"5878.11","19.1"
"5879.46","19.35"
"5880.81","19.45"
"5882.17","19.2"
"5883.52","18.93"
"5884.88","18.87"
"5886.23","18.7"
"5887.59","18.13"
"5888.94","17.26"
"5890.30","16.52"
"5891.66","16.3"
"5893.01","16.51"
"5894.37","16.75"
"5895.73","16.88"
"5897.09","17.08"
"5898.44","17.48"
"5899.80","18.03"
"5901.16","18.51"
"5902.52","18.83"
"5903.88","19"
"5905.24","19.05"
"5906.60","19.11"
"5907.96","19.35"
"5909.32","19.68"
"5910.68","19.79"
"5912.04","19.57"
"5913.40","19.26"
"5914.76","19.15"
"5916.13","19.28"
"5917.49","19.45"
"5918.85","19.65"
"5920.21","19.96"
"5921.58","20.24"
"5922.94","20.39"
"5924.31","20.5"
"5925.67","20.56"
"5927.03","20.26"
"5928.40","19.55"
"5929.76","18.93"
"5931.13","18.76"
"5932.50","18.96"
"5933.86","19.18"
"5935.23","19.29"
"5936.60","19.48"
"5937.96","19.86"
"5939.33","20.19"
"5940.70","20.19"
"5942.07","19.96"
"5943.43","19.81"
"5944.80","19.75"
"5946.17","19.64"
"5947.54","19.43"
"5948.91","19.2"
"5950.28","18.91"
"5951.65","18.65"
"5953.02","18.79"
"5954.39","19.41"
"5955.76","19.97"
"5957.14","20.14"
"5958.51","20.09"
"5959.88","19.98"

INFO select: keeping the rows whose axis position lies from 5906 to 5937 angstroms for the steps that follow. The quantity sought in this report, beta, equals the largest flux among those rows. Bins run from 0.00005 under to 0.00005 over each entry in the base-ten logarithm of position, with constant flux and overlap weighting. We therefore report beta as 20.56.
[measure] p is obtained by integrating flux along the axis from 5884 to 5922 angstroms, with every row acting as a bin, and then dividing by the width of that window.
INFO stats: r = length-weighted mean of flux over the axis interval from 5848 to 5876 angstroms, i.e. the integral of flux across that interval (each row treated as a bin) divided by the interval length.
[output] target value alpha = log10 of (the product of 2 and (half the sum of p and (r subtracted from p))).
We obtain 1.24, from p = 18.5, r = 19.6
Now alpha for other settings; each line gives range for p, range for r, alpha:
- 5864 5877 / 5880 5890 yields 1.33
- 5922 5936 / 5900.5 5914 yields 1.30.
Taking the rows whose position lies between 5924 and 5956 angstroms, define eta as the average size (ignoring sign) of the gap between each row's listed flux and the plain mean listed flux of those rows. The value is 0.5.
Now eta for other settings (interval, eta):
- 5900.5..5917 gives 0.3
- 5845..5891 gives 0.7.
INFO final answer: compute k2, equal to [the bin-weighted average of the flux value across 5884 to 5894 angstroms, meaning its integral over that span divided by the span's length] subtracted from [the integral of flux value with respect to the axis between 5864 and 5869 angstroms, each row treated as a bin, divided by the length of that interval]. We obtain 2.3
